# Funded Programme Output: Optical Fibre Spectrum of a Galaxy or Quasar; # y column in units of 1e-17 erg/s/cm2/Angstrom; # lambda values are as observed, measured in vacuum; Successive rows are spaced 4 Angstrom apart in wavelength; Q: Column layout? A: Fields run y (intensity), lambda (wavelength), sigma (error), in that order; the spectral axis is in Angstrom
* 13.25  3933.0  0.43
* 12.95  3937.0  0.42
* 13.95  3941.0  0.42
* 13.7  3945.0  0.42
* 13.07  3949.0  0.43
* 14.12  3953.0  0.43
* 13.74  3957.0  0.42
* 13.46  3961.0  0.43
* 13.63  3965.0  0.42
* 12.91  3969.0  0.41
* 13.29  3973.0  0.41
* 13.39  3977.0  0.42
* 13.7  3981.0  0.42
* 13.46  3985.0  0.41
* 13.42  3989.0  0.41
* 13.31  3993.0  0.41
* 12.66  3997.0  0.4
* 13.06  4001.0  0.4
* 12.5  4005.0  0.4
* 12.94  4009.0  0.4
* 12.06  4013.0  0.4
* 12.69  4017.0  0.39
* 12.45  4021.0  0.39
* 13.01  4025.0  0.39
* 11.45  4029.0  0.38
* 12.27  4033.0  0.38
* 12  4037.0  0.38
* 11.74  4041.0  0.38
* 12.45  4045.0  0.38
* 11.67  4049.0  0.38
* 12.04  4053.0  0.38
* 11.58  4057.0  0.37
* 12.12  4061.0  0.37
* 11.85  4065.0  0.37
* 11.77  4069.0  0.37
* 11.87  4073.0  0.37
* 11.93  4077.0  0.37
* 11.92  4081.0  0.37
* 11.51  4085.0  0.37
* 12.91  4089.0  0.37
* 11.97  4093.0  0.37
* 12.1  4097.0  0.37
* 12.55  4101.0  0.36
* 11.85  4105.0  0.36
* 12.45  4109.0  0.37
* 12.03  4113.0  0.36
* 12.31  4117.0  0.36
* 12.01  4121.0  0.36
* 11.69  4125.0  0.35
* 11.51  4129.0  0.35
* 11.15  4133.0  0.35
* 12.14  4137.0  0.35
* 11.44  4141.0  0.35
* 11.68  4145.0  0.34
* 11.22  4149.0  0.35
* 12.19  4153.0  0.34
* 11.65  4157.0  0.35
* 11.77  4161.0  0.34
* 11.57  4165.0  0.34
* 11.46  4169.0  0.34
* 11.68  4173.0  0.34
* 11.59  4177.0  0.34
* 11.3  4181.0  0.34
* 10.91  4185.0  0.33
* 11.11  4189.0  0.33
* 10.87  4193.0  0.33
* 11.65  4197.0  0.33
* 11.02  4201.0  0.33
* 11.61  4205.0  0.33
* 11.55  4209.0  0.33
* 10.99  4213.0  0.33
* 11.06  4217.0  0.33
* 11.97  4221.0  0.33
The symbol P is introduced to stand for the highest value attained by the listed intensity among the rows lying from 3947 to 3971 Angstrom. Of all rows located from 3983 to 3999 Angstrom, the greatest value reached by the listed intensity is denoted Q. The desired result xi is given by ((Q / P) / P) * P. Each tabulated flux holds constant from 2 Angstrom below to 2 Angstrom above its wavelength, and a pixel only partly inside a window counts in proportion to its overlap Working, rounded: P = 14.12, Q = 13.46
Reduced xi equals 0.95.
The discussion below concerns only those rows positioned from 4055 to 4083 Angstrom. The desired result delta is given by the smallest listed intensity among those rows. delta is 11.58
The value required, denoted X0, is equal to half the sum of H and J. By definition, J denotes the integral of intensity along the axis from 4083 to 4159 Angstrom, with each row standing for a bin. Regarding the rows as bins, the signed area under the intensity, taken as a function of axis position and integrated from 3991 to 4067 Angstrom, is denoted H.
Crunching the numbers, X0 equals 920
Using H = 935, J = 905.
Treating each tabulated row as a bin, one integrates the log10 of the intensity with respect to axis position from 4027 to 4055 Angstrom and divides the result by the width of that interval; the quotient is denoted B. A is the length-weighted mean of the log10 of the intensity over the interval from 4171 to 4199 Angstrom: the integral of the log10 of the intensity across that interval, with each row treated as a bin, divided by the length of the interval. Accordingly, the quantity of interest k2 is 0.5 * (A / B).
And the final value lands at 0.489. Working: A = 1.053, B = 1.08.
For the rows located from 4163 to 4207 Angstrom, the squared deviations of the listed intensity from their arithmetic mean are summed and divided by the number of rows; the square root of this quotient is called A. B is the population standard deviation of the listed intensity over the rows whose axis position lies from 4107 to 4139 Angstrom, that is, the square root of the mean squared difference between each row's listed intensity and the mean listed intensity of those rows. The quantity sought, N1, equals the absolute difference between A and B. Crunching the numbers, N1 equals 0.11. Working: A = 0.298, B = 0.41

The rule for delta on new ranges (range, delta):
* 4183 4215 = 10.87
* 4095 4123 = 11.85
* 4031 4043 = 11.74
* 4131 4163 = 11.15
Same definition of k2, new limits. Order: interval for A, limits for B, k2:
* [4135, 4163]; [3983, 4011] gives 0.479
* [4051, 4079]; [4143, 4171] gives 0.504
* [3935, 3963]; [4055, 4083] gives 0.527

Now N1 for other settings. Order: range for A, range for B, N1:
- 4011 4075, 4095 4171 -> 0.02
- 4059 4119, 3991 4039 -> 0.17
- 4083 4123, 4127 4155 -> 0.01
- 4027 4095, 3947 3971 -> 0.06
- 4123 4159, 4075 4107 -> 0.07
